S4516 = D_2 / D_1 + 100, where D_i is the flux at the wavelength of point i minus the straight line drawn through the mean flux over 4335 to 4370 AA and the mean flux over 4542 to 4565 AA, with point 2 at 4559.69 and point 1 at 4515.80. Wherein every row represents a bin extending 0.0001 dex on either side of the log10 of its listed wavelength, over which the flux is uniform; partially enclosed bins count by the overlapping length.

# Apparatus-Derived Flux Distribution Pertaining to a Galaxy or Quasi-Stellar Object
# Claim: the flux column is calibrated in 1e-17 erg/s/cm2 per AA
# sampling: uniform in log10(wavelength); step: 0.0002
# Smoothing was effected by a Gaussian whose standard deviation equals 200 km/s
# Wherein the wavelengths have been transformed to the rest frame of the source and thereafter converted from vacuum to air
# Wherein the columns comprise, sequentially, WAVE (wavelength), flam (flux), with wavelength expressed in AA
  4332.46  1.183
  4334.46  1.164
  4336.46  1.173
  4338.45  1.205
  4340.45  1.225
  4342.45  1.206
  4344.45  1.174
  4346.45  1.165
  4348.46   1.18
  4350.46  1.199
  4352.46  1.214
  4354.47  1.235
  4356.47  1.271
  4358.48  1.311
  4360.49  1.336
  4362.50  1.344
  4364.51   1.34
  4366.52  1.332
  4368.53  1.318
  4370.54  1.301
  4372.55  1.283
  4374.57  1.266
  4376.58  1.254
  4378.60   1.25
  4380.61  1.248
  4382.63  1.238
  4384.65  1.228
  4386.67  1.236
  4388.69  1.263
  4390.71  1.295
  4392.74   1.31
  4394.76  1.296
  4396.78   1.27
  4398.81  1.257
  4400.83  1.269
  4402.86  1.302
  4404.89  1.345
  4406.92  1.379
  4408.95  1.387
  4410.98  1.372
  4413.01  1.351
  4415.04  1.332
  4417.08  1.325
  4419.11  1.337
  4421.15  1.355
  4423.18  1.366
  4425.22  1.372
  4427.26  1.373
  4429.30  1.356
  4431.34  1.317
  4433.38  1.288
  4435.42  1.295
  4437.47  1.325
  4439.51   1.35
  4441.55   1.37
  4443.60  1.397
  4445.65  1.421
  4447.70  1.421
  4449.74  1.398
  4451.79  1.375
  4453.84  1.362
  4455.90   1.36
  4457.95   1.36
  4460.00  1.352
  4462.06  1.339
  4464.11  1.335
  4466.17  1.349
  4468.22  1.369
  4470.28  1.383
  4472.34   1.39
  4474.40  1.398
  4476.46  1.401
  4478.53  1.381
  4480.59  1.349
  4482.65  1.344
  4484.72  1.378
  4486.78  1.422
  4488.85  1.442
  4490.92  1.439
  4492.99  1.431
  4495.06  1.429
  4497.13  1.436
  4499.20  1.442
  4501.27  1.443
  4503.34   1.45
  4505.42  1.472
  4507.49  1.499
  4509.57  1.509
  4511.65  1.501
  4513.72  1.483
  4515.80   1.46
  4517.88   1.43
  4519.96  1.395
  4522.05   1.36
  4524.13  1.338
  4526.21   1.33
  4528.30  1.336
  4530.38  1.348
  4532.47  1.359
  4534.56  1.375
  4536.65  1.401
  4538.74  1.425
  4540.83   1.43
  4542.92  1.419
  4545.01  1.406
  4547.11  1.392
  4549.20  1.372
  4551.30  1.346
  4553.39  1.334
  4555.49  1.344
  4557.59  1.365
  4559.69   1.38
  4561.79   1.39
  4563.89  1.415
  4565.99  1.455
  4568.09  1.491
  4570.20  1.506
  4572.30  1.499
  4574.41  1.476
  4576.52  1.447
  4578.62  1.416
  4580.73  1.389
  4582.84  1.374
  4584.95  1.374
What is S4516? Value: 100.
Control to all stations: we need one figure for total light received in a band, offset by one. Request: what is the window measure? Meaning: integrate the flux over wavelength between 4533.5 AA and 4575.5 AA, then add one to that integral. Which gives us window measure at 60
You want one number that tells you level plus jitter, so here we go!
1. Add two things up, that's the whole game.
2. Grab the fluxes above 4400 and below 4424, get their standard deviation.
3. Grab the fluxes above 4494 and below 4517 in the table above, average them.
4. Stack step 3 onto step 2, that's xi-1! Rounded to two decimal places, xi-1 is 1.50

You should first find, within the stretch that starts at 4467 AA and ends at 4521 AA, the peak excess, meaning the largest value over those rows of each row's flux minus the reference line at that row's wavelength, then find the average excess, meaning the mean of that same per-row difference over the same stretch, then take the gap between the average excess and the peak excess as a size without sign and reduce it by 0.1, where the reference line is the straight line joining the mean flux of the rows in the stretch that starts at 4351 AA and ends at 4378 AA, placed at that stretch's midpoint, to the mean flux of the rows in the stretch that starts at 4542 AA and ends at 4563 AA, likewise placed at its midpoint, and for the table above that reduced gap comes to -0.024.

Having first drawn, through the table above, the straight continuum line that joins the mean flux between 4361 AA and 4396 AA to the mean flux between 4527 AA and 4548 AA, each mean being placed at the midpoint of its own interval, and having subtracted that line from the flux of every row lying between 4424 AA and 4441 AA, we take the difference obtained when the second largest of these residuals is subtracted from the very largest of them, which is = 0.000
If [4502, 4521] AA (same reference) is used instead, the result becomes 0.009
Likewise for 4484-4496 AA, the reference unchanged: 0.004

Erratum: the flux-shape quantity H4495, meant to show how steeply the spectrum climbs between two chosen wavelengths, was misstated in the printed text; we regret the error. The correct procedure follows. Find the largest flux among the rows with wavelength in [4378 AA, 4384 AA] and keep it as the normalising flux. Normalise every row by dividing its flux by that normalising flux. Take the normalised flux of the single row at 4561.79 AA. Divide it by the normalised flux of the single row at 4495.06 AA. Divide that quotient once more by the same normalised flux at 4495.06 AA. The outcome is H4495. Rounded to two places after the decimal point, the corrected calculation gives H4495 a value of 0.85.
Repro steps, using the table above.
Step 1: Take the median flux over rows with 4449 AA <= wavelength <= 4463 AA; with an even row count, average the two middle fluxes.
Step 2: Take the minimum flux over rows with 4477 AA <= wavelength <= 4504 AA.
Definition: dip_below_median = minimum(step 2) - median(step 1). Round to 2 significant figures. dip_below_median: -0.016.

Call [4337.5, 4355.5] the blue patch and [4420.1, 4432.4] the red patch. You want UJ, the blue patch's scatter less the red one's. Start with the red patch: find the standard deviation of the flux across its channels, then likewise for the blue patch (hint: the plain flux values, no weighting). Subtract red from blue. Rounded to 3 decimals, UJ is 0.003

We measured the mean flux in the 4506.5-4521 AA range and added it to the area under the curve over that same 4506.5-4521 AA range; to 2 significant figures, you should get 23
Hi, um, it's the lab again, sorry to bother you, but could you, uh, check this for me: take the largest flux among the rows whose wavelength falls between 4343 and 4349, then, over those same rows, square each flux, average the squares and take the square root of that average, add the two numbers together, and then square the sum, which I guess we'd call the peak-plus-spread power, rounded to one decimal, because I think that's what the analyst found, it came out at 5.5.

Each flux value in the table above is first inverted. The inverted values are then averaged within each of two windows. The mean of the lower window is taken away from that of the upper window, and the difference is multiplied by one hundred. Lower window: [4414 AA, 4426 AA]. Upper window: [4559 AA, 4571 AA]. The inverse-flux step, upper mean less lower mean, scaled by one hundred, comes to -5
